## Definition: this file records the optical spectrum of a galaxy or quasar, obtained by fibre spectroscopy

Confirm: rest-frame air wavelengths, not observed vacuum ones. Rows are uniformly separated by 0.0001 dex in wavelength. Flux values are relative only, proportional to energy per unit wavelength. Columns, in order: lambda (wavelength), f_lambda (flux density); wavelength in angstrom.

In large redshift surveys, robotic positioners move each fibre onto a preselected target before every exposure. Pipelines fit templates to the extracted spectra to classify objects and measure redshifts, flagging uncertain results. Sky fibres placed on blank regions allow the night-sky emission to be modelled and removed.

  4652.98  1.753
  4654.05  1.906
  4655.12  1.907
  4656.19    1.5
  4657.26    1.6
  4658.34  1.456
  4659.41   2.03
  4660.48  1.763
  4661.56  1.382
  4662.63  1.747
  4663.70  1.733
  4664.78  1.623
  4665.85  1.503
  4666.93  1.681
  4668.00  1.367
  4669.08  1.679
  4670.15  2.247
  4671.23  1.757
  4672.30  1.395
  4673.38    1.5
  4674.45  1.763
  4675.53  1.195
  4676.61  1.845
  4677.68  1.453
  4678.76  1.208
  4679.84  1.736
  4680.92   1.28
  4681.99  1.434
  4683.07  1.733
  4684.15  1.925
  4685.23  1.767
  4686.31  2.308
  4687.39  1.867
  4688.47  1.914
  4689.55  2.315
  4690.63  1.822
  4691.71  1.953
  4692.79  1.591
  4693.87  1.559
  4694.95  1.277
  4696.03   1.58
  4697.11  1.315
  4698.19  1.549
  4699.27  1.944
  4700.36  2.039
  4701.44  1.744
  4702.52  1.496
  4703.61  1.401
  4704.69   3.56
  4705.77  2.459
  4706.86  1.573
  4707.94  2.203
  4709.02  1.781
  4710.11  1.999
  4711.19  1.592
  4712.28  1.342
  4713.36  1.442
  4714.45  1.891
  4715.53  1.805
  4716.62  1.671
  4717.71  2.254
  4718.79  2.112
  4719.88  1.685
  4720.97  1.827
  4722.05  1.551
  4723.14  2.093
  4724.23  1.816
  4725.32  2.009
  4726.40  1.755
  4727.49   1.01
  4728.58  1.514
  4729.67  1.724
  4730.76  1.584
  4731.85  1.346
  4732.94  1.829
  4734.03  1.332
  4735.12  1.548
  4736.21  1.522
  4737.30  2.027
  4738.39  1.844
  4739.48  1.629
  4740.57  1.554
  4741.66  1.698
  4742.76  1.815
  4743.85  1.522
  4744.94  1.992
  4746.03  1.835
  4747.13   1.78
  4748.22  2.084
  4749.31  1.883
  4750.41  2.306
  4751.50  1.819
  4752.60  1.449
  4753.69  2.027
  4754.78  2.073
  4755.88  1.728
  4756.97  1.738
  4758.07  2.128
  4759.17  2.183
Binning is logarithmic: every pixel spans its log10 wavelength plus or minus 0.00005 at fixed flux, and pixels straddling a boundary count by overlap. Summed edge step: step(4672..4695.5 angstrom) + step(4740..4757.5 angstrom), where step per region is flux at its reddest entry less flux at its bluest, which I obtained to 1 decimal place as 0.1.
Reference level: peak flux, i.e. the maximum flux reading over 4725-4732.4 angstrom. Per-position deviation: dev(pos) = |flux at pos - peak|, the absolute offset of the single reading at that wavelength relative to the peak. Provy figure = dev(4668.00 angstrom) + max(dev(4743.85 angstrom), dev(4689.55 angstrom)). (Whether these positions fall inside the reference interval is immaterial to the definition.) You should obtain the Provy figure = 1.1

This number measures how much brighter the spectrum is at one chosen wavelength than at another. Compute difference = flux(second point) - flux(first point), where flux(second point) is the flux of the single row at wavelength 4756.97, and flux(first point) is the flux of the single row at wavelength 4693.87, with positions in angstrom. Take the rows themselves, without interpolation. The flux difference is 0.18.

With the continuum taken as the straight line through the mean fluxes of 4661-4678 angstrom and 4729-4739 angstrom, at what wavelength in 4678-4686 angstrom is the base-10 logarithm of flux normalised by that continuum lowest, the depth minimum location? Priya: 4678.76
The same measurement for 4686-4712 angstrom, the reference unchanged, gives 4694.95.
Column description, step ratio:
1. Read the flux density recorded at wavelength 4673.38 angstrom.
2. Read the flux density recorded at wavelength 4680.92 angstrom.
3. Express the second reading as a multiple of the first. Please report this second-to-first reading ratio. 0.9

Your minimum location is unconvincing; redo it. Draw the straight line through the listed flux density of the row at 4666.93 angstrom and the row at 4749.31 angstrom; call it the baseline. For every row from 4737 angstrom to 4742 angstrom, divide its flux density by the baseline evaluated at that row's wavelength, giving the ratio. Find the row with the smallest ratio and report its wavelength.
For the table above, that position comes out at 4740.57 angstrom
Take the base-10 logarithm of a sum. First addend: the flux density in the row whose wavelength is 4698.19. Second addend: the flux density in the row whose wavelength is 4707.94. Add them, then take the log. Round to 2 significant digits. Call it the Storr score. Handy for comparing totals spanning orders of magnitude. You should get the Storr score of 0.57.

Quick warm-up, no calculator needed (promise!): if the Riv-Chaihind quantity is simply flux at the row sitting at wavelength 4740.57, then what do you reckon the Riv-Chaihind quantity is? 1.554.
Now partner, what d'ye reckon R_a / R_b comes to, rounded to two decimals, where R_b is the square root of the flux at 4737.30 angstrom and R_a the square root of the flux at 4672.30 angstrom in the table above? 0.83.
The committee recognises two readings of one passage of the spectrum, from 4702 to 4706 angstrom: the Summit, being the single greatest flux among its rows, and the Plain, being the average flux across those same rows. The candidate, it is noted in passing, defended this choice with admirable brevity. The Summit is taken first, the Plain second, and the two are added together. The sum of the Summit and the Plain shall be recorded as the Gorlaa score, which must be 5.8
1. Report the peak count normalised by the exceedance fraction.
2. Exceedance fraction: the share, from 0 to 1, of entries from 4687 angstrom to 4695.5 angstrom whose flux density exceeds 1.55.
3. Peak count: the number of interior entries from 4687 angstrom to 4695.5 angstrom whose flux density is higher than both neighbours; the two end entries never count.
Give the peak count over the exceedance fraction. 2.3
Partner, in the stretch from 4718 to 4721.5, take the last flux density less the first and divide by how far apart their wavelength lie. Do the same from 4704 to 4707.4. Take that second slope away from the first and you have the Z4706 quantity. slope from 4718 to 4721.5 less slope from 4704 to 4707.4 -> 0.78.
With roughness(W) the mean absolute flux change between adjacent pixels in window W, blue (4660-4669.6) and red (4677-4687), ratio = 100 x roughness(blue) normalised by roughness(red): 70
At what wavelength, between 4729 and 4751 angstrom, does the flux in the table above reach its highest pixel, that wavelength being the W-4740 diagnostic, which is 4750.41 angstrom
